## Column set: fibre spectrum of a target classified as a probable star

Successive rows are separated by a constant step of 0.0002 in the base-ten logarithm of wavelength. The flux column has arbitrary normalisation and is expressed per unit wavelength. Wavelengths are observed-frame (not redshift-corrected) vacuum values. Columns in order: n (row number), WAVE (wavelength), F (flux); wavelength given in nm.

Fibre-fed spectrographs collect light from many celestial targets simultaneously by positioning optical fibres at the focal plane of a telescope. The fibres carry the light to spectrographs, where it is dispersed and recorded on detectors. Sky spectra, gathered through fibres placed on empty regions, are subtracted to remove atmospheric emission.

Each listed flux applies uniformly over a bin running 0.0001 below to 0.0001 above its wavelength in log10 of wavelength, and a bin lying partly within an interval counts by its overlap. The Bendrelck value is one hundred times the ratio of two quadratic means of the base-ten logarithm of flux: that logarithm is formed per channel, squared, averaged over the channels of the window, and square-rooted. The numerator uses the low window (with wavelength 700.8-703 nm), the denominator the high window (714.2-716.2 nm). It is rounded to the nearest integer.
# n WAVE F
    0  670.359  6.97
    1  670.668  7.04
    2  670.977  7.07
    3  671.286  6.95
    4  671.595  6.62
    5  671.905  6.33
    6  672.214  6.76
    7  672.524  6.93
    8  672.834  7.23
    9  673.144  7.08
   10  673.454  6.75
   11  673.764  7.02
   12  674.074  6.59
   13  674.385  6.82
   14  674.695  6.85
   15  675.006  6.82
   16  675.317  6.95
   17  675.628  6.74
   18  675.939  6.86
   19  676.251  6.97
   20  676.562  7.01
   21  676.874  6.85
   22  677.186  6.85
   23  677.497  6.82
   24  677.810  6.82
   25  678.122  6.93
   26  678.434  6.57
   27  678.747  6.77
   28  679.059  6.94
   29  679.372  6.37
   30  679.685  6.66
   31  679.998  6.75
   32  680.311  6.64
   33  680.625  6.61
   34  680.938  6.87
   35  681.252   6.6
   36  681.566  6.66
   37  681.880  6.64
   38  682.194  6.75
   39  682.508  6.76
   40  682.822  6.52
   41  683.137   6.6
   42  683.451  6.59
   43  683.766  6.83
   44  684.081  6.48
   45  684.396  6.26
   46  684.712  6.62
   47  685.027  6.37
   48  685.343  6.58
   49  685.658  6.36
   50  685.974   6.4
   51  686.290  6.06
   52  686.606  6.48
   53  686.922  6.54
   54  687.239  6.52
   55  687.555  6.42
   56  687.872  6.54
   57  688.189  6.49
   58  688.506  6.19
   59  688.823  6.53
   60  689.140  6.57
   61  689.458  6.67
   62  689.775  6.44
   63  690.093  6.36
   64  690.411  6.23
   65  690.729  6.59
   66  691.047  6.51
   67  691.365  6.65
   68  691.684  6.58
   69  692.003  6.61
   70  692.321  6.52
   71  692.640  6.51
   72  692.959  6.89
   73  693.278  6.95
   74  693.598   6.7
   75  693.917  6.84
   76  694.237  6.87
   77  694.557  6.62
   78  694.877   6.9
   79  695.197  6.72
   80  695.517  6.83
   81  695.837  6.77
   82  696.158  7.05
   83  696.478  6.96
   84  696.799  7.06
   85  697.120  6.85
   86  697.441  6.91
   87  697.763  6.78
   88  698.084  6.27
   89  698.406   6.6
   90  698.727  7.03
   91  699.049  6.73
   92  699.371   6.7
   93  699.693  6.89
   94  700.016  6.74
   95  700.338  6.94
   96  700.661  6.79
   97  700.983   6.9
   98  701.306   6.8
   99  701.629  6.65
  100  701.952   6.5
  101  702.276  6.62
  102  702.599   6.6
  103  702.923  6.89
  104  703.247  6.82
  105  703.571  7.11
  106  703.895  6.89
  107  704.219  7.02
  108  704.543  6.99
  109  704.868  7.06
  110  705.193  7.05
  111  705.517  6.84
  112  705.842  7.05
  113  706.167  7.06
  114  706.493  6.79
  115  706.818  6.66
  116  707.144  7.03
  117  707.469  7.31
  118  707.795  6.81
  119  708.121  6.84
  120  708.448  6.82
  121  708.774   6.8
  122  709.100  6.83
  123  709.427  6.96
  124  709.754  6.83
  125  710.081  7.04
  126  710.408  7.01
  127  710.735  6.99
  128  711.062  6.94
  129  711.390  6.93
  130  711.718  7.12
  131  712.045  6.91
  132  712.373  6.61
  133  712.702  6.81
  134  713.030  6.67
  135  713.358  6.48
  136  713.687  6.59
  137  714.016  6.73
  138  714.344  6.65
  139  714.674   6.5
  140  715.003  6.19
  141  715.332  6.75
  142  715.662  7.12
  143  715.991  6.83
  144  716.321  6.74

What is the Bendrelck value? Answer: 100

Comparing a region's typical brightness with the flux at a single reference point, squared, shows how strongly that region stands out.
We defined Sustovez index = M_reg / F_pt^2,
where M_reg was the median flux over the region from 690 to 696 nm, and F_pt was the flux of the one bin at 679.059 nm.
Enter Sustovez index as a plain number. 0.138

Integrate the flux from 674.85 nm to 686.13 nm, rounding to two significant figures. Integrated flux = 75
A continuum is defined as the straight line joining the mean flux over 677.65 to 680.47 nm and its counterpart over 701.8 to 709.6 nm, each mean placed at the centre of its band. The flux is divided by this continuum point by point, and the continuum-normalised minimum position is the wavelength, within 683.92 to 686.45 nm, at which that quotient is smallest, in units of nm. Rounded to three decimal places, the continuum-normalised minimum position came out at 686.290 nm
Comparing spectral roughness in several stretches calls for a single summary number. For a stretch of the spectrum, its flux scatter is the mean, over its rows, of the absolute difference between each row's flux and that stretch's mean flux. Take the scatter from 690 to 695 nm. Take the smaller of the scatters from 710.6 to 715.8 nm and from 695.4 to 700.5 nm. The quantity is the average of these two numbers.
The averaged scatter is 0.152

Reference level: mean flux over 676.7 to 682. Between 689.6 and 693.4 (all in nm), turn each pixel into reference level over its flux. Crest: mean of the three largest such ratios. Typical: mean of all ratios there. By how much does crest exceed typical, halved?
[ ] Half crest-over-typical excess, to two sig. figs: 0.018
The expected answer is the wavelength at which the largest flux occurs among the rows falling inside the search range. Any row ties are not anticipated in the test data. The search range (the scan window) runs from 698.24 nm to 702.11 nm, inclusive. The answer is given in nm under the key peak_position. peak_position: 698.727 nm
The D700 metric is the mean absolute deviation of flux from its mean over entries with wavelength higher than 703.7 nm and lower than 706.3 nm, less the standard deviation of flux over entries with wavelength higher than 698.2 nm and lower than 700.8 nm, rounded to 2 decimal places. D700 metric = -0.07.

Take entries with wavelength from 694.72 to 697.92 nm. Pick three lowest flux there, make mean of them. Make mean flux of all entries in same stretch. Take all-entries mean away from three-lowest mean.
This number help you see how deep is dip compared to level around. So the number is -0.126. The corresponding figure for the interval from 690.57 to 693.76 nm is -0.138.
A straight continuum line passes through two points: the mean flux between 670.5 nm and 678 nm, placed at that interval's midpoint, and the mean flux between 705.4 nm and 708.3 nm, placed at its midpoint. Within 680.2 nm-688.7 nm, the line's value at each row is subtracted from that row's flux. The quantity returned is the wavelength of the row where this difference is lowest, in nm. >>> 686.290 nm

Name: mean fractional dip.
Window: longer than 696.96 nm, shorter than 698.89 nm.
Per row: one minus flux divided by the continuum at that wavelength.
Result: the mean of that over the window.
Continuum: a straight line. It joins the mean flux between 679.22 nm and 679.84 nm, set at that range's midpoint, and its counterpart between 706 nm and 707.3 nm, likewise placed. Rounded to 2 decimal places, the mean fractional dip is 0.00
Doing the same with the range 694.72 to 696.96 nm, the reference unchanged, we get -0.02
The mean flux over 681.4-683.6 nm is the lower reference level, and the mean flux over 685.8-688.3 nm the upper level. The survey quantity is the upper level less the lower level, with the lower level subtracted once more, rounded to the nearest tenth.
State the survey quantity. -6.9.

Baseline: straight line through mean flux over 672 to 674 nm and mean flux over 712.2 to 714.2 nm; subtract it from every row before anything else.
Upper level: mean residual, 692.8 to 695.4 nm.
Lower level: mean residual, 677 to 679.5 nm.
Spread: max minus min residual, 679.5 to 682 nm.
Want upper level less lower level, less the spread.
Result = -0.1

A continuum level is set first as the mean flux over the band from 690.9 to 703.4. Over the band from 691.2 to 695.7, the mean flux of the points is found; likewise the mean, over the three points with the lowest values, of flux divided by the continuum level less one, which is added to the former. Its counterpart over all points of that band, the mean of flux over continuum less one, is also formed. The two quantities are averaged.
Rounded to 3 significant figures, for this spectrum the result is 3.35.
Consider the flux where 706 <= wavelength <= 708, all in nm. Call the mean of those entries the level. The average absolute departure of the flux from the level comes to 0.190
